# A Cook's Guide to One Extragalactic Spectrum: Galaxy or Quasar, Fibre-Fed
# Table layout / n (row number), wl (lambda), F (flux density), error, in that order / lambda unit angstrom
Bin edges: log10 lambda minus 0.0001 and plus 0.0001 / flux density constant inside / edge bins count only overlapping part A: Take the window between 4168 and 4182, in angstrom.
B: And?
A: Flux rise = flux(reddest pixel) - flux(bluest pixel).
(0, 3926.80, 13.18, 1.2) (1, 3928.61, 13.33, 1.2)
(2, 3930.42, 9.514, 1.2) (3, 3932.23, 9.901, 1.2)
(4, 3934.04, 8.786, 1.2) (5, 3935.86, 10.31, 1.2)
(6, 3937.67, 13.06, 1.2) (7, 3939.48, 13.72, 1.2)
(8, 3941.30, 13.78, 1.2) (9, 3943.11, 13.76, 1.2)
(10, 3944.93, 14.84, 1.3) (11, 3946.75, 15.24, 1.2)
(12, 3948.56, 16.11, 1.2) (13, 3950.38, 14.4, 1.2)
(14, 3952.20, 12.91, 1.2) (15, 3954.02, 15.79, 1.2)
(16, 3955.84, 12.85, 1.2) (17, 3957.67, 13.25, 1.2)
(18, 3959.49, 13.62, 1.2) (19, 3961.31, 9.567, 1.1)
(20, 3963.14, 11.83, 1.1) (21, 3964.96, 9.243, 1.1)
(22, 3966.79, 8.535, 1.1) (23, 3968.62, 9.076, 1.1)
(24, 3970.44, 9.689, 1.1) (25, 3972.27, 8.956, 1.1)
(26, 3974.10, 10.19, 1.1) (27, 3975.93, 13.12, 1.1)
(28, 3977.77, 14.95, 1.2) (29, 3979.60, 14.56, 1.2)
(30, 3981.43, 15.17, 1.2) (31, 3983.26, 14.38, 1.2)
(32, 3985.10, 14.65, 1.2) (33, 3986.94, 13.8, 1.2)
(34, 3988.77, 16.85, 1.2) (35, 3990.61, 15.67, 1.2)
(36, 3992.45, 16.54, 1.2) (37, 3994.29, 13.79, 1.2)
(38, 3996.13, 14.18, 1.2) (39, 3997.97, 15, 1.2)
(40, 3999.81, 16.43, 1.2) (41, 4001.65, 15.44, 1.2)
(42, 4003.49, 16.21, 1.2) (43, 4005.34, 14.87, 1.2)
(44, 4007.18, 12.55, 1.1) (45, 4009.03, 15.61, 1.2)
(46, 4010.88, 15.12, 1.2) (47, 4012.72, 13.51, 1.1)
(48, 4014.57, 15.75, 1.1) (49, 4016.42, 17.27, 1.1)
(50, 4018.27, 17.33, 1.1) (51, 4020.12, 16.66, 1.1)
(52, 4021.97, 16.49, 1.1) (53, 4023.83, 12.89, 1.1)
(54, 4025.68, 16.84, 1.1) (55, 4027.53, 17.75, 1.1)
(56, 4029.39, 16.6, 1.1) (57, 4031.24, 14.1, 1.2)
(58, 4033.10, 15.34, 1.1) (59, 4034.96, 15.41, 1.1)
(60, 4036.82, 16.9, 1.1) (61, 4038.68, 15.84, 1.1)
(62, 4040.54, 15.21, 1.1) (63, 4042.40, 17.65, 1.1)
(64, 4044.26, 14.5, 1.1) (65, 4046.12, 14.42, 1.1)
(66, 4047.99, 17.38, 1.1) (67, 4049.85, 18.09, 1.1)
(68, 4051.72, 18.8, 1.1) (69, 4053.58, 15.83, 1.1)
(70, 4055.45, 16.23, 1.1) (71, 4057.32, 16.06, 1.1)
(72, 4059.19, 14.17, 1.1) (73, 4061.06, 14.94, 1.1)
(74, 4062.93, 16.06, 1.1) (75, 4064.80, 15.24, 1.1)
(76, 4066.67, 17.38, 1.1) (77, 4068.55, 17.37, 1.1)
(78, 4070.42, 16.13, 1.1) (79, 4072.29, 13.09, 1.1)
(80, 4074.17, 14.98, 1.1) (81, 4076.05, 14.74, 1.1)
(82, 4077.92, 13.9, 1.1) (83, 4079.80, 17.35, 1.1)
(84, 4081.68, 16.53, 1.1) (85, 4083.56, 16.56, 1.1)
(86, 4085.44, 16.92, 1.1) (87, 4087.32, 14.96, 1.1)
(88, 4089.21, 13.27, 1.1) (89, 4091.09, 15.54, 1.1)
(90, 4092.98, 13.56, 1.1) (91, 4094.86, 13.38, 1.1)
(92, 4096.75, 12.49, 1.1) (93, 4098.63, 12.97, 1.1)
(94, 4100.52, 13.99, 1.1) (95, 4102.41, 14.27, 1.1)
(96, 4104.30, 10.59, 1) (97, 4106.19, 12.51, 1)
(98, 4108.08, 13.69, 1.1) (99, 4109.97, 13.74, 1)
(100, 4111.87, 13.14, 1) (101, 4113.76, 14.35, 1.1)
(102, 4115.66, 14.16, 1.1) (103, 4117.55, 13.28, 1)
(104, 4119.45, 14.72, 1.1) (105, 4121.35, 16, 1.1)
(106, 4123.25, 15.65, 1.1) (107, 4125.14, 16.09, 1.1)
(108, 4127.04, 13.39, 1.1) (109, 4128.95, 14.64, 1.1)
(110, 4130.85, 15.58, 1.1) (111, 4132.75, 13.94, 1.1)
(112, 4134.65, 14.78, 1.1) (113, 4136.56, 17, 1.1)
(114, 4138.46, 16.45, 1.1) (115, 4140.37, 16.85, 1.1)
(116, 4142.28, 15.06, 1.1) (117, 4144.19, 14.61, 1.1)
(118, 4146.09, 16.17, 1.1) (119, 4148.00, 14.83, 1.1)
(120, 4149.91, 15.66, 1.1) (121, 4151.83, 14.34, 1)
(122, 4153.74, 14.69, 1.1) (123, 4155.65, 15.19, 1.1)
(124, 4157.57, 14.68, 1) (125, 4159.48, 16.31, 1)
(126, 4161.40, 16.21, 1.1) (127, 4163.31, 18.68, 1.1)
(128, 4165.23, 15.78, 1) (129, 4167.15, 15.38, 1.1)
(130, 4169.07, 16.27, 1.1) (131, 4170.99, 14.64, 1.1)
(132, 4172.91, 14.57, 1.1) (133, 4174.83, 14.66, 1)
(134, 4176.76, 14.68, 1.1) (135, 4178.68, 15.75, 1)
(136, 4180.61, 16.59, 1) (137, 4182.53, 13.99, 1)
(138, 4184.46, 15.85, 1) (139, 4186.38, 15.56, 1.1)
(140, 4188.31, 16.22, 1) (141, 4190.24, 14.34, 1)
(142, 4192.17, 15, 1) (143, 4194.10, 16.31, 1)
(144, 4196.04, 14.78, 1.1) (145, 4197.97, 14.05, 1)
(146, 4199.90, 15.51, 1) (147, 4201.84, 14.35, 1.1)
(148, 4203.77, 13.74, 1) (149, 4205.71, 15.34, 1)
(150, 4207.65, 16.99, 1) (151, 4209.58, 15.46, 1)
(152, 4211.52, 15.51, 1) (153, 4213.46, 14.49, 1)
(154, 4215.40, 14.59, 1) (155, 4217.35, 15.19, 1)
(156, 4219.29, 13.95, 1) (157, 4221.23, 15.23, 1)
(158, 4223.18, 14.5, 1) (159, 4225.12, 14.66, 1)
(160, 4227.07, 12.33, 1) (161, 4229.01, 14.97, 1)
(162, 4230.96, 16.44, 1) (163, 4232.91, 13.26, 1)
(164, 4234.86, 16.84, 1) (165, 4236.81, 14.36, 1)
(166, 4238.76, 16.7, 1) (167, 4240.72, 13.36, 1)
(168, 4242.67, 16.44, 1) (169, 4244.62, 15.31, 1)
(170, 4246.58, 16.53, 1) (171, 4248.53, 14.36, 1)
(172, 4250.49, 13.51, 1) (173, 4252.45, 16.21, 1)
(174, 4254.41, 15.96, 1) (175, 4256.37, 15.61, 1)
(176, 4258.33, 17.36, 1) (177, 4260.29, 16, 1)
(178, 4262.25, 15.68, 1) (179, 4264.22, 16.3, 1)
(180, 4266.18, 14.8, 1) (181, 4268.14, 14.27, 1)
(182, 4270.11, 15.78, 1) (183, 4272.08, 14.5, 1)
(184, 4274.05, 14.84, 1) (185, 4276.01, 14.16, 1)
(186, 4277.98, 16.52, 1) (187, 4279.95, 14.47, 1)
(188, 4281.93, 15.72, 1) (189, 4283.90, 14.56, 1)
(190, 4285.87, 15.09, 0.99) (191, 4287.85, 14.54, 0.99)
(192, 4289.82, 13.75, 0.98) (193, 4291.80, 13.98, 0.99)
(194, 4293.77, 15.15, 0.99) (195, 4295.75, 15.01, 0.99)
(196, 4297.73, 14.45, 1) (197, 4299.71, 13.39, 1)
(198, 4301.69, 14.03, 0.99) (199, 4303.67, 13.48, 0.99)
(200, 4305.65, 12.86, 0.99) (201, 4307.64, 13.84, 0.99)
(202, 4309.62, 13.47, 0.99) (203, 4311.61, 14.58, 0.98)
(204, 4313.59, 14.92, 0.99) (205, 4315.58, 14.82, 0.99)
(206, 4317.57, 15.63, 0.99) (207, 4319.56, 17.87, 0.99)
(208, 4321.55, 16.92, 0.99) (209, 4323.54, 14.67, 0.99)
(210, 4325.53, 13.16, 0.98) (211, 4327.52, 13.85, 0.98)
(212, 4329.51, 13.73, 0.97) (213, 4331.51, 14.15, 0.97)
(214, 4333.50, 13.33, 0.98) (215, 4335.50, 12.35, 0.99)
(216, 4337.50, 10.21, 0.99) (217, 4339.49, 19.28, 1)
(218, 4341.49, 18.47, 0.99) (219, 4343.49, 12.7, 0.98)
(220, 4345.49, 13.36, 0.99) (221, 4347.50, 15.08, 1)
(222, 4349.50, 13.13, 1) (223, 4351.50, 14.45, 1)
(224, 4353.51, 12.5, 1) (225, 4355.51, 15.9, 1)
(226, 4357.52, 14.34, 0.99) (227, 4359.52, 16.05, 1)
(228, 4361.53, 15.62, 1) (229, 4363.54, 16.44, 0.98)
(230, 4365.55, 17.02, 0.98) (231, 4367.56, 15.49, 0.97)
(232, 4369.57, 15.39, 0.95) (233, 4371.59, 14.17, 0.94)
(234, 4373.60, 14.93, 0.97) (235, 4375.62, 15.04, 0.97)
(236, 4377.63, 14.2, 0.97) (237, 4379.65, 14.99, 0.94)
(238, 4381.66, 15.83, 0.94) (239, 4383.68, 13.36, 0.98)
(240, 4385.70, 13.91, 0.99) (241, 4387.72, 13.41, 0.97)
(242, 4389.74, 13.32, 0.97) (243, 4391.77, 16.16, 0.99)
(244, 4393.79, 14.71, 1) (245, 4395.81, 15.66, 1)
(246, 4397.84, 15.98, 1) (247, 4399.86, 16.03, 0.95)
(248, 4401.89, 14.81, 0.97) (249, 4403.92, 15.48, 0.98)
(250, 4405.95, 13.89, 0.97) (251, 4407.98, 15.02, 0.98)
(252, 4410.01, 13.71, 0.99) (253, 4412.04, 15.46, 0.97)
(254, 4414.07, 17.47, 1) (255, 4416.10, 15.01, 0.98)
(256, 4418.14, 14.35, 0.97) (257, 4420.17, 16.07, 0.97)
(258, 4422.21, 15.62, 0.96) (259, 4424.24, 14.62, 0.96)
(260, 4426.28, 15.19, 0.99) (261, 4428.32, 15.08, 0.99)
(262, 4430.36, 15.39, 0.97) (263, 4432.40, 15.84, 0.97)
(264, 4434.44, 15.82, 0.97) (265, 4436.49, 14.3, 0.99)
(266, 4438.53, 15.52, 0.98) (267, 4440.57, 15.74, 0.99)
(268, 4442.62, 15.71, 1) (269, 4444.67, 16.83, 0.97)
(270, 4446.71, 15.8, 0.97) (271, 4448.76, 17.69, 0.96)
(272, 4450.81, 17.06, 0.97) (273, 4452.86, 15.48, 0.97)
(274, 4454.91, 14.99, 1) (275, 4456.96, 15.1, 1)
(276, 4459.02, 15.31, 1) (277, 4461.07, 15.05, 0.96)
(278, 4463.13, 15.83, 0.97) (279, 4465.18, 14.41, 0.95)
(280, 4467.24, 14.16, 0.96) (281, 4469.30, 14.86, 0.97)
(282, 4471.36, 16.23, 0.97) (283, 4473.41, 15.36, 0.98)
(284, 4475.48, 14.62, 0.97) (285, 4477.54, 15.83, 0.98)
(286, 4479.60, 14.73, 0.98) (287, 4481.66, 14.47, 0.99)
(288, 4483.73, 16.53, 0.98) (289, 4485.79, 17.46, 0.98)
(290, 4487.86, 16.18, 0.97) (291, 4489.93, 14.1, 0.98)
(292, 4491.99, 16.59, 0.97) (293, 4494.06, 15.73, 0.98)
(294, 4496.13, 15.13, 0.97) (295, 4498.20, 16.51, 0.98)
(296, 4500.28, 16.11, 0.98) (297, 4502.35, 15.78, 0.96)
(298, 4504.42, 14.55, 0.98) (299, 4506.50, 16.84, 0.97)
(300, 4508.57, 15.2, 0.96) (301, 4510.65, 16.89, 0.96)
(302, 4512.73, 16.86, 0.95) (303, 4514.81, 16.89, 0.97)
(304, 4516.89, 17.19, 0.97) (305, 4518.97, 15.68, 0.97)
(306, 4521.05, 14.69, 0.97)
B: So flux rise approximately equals 0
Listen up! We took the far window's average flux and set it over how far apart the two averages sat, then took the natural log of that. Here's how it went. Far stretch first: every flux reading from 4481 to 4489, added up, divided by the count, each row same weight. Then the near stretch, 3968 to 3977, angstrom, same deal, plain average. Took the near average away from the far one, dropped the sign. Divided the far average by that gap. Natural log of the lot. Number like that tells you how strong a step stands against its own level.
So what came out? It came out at 1.0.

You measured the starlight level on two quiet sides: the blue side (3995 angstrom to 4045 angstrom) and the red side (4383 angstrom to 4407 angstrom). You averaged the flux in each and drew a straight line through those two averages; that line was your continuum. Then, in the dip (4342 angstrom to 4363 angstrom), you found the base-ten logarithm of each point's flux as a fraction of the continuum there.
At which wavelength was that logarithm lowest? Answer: 4353.51 angstrom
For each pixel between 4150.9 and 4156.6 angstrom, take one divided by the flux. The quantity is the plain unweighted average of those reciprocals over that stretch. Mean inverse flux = 0.0679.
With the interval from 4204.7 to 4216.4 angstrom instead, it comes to 0.0651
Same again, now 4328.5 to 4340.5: 0.0749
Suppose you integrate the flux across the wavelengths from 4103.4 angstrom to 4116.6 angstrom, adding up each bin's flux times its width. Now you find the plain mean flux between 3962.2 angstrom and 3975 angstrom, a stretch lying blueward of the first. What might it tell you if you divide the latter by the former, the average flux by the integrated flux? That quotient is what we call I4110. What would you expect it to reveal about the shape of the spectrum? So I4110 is 0.055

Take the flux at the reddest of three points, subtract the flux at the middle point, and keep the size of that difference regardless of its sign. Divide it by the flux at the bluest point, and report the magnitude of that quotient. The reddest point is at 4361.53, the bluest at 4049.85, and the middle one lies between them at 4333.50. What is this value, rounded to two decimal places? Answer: 0.13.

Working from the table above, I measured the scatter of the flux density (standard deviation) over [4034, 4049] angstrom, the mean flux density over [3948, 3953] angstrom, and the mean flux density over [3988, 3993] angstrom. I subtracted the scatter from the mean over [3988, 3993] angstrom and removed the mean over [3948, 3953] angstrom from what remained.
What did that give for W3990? 0.7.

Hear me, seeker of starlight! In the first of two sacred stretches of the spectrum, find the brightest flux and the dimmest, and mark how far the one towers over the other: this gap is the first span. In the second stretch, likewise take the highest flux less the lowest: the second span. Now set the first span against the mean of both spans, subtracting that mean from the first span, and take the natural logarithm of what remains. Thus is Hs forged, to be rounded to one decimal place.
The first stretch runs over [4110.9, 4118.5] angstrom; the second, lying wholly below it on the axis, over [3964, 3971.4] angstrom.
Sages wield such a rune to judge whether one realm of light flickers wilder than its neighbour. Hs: -3.6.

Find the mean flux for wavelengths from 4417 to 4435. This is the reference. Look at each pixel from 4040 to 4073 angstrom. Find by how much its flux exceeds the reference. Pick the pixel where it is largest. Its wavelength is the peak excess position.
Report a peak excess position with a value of 4051.72 angstrom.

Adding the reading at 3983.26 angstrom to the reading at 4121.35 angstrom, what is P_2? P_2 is 30.4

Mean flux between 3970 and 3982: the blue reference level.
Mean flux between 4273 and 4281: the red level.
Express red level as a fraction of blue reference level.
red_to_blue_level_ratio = 1.21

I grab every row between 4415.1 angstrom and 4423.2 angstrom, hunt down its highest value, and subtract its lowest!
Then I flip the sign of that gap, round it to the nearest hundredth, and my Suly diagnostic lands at -1.72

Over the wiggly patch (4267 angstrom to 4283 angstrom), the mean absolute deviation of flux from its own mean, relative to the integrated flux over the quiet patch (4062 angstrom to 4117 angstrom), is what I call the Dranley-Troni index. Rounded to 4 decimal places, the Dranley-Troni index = 0.0009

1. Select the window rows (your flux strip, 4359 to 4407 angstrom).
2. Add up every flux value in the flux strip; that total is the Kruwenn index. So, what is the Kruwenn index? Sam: 362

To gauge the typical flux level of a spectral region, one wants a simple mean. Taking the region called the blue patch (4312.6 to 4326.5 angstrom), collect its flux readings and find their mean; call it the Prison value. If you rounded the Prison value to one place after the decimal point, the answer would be 15.4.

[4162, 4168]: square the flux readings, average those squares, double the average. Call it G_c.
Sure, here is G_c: 556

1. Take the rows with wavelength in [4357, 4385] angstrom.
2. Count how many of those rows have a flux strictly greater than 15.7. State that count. 4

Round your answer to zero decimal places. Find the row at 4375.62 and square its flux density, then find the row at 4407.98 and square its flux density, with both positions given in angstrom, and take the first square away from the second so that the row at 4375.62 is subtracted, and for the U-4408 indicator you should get -1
